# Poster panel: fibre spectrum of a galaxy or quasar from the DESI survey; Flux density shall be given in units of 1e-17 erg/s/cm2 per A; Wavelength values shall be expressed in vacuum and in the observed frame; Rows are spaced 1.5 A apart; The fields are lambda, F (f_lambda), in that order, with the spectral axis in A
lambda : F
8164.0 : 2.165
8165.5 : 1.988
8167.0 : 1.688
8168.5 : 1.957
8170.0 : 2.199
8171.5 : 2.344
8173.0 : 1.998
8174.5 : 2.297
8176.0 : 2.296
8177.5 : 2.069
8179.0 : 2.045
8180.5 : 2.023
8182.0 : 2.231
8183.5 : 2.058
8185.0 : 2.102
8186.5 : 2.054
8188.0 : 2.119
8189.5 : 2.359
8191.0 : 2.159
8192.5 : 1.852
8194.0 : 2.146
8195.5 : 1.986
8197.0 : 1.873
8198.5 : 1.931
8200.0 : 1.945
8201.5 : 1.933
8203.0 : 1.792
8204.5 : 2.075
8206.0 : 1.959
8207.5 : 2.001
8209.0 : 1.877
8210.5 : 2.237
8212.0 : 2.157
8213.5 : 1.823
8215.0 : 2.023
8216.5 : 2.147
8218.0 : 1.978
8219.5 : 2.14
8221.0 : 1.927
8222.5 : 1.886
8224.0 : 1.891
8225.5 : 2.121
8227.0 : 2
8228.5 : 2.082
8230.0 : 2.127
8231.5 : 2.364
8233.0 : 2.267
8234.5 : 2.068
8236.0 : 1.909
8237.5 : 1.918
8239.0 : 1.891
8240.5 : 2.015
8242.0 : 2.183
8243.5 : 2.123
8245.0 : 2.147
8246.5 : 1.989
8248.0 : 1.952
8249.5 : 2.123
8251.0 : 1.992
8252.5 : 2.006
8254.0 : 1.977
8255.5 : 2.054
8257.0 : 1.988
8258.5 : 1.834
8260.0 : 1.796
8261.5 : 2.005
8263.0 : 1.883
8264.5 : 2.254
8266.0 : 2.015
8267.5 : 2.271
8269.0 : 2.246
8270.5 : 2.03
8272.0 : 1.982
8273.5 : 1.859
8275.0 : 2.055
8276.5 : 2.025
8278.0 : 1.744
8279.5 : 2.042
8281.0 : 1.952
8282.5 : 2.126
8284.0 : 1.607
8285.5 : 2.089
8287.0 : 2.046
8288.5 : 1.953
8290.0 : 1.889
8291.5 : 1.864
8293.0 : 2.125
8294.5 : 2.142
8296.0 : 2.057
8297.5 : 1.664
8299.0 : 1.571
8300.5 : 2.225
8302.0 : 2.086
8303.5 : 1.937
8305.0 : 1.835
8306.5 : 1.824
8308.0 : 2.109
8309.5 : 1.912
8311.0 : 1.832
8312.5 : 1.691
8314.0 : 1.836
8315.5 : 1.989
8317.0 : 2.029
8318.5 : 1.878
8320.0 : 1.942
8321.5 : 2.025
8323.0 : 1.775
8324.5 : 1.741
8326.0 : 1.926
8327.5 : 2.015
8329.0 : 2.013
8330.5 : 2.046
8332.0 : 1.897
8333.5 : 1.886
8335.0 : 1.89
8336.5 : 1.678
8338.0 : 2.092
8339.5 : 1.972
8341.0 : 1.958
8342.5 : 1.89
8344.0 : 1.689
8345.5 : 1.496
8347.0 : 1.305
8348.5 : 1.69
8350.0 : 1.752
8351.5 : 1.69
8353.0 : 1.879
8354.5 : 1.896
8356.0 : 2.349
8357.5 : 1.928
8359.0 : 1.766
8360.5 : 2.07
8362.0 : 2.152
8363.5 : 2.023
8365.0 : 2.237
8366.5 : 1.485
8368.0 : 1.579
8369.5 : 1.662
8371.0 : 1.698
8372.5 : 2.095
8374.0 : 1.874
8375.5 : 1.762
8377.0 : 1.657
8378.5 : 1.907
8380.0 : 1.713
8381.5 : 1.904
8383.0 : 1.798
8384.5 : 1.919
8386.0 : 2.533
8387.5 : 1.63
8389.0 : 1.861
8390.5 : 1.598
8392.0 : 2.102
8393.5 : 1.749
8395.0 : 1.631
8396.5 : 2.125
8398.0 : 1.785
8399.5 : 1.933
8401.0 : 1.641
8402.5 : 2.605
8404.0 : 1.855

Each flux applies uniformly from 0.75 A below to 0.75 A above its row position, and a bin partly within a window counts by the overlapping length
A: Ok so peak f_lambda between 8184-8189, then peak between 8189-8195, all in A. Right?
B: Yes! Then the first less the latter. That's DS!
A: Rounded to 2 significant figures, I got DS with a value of -0.24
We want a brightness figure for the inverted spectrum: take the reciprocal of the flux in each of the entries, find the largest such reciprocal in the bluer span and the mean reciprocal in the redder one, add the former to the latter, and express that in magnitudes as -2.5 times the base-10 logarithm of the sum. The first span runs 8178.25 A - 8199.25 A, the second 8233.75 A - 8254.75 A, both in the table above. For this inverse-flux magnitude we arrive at -0.038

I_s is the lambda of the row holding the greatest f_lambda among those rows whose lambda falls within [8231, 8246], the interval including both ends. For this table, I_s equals 8231.5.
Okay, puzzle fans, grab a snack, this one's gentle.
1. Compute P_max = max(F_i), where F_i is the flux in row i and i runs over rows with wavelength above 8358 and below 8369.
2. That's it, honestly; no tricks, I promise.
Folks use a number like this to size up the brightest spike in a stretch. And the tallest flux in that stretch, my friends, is 2.237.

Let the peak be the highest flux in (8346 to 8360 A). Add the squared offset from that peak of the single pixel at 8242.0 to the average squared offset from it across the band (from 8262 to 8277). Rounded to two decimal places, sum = 0.13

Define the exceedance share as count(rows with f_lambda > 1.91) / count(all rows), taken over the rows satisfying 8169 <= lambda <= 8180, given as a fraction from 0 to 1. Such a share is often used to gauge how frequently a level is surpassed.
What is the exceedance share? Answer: 1.0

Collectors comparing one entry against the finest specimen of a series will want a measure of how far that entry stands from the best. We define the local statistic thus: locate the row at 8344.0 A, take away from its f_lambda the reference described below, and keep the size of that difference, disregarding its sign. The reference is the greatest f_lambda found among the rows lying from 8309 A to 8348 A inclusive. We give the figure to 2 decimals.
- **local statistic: 0.40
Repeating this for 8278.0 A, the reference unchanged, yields 0.35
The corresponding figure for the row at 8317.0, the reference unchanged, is 0.06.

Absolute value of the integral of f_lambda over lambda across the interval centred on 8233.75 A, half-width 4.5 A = 19.0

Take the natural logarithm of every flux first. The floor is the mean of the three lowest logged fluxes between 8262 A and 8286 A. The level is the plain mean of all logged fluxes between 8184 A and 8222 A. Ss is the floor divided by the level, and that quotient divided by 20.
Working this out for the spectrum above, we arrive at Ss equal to 0.039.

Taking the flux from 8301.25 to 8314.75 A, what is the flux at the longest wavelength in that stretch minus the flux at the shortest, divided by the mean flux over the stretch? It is -0.13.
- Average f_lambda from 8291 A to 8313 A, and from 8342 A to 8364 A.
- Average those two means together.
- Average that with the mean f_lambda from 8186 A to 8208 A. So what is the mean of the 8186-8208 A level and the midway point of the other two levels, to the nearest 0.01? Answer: 1.95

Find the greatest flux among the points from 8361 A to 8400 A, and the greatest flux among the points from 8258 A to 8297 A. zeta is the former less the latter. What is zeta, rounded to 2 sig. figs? 0.26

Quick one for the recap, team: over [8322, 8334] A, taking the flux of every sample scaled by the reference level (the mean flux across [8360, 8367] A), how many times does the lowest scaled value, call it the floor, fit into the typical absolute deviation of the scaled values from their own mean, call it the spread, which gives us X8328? 0.050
